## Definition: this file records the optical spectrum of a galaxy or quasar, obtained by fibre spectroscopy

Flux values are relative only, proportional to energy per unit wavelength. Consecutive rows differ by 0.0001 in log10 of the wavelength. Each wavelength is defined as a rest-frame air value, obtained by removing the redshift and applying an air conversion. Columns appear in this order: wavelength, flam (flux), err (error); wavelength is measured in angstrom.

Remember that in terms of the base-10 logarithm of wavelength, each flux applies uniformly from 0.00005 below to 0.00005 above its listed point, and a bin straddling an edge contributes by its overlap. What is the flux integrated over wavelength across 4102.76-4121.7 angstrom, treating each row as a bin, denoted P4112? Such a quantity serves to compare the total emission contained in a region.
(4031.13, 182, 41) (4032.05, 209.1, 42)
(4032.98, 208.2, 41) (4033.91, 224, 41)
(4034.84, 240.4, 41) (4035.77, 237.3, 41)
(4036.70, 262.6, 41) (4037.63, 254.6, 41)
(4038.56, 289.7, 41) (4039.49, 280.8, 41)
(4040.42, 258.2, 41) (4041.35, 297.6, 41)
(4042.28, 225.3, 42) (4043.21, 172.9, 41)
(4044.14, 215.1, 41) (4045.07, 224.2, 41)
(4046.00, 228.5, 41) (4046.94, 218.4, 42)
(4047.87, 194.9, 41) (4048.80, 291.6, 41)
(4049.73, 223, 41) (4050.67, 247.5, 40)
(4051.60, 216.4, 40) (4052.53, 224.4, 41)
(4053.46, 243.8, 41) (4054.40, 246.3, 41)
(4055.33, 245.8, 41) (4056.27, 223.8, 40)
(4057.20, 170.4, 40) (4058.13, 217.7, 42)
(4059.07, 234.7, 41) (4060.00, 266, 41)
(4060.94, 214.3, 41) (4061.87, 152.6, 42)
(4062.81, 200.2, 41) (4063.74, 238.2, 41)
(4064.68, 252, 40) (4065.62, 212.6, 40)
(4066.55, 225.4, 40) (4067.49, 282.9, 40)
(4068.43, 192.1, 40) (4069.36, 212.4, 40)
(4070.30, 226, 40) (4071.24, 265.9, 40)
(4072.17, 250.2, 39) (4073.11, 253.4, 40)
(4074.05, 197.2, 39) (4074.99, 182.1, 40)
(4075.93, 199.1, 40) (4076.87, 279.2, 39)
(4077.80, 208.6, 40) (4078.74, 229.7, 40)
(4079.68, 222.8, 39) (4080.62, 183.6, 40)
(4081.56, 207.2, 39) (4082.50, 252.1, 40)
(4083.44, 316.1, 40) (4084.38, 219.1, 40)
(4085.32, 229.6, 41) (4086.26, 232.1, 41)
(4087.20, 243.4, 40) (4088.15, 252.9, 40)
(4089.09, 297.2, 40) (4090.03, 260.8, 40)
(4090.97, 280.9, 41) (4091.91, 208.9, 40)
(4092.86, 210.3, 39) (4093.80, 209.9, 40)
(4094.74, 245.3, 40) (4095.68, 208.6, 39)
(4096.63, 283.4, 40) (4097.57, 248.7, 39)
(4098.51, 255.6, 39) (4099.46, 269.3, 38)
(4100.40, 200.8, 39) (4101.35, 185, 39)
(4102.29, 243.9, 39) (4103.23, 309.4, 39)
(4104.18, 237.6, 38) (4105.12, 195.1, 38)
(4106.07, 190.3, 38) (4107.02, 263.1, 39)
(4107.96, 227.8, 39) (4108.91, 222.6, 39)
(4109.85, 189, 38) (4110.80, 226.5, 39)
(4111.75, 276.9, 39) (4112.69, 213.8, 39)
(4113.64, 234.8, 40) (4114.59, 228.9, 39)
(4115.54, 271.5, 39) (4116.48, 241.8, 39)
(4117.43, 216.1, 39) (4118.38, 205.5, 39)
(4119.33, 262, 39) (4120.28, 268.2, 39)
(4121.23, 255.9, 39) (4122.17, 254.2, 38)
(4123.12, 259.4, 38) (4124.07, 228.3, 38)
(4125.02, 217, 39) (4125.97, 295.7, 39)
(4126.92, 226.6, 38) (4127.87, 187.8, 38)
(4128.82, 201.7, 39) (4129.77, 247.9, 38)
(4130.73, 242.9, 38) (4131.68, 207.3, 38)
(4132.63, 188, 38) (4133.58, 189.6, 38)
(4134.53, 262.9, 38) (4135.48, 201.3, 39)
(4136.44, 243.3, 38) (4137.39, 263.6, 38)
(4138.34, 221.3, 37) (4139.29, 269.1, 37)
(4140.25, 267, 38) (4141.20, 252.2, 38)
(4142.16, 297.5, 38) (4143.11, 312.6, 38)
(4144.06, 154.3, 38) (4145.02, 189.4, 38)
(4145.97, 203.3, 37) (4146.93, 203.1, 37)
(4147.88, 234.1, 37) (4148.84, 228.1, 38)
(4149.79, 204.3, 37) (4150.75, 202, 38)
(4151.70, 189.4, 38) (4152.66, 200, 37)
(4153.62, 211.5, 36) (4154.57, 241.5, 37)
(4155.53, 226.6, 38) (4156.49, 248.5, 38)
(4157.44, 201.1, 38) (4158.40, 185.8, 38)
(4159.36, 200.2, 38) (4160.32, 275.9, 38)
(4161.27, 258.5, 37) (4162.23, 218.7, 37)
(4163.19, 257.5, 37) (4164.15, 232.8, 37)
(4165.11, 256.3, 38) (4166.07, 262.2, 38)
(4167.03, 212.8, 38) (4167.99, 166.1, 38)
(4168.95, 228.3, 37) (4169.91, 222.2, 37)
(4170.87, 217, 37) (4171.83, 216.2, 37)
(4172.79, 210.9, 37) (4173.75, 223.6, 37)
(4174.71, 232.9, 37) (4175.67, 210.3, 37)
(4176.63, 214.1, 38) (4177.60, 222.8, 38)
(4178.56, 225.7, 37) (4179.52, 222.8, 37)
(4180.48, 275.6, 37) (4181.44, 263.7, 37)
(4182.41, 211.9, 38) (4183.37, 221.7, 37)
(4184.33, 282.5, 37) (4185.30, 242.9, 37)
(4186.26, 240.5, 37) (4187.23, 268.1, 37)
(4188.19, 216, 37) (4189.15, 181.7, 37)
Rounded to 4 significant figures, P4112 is 4485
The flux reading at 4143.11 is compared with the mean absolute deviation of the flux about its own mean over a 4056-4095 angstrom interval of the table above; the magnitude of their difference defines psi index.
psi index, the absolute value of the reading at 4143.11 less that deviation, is 286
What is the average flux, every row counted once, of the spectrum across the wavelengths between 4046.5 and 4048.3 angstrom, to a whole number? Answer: 207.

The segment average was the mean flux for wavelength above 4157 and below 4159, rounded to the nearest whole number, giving 193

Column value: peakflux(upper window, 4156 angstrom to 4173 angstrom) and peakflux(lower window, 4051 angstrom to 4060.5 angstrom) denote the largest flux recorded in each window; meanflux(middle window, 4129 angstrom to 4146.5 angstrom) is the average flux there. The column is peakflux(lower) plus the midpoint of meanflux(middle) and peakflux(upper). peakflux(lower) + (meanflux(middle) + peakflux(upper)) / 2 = 521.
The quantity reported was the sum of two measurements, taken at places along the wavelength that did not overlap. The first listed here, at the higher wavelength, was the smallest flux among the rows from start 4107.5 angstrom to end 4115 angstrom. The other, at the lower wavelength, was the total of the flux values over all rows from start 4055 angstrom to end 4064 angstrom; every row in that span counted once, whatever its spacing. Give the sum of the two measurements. 2353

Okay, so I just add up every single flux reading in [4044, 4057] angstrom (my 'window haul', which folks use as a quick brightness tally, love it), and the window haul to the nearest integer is 3244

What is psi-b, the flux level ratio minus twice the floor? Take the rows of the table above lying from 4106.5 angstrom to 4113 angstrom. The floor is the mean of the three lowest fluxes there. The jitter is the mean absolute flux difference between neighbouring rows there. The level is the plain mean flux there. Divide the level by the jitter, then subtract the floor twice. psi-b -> -411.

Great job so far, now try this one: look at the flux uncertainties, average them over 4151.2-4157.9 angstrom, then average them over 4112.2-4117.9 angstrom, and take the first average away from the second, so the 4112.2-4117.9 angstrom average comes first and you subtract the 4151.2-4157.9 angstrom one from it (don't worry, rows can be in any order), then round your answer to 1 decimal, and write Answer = 1.7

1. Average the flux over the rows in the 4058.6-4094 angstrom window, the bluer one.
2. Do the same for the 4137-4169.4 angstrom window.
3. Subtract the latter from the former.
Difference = 3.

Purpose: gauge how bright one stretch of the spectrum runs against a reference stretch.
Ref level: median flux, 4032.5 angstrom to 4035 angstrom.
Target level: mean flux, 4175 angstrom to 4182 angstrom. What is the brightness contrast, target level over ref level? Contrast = 1.04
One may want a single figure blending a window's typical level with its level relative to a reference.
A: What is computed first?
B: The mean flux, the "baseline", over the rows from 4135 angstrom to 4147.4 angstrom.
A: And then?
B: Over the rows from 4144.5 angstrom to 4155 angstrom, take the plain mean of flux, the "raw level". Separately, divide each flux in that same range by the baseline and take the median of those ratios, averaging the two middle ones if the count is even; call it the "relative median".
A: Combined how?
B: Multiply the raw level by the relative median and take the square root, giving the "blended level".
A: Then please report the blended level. 13.4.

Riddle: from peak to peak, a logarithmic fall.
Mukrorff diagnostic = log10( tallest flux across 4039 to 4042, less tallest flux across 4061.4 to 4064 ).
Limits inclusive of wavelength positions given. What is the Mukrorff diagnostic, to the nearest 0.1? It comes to 1.8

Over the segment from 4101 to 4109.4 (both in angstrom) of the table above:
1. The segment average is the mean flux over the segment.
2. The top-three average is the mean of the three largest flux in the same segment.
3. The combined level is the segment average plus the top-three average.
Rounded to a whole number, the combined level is 503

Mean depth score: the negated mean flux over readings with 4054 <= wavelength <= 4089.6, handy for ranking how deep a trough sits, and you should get -230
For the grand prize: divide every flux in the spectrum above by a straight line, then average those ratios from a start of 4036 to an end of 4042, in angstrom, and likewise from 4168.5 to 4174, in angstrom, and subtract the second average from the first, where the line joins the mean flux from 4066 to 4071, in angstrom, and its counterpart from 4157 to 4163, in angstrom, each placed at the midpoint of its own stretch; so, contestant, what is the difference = 0.2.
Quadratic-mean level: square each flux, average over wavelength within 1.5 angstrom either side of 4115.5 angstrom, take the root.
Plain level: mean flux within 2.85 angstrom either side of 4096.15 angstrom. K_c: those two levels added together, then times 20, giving 9799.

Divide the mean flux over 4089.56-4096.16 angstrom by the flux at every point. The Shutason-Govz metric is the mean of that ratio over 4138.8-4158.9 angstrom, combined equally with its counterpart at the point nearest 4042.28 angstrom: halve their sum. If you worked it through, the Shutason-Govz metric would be 1.05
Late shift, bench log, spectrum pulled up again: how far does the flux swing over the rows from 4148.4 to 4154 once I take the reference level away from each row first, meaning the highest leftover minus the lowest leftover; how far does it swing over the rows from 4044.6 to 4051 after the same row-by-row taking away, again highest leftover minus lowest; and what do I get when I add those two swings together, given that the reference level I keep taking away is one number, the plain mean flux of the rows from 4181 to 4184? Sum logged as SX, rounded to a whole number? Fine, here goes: 135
